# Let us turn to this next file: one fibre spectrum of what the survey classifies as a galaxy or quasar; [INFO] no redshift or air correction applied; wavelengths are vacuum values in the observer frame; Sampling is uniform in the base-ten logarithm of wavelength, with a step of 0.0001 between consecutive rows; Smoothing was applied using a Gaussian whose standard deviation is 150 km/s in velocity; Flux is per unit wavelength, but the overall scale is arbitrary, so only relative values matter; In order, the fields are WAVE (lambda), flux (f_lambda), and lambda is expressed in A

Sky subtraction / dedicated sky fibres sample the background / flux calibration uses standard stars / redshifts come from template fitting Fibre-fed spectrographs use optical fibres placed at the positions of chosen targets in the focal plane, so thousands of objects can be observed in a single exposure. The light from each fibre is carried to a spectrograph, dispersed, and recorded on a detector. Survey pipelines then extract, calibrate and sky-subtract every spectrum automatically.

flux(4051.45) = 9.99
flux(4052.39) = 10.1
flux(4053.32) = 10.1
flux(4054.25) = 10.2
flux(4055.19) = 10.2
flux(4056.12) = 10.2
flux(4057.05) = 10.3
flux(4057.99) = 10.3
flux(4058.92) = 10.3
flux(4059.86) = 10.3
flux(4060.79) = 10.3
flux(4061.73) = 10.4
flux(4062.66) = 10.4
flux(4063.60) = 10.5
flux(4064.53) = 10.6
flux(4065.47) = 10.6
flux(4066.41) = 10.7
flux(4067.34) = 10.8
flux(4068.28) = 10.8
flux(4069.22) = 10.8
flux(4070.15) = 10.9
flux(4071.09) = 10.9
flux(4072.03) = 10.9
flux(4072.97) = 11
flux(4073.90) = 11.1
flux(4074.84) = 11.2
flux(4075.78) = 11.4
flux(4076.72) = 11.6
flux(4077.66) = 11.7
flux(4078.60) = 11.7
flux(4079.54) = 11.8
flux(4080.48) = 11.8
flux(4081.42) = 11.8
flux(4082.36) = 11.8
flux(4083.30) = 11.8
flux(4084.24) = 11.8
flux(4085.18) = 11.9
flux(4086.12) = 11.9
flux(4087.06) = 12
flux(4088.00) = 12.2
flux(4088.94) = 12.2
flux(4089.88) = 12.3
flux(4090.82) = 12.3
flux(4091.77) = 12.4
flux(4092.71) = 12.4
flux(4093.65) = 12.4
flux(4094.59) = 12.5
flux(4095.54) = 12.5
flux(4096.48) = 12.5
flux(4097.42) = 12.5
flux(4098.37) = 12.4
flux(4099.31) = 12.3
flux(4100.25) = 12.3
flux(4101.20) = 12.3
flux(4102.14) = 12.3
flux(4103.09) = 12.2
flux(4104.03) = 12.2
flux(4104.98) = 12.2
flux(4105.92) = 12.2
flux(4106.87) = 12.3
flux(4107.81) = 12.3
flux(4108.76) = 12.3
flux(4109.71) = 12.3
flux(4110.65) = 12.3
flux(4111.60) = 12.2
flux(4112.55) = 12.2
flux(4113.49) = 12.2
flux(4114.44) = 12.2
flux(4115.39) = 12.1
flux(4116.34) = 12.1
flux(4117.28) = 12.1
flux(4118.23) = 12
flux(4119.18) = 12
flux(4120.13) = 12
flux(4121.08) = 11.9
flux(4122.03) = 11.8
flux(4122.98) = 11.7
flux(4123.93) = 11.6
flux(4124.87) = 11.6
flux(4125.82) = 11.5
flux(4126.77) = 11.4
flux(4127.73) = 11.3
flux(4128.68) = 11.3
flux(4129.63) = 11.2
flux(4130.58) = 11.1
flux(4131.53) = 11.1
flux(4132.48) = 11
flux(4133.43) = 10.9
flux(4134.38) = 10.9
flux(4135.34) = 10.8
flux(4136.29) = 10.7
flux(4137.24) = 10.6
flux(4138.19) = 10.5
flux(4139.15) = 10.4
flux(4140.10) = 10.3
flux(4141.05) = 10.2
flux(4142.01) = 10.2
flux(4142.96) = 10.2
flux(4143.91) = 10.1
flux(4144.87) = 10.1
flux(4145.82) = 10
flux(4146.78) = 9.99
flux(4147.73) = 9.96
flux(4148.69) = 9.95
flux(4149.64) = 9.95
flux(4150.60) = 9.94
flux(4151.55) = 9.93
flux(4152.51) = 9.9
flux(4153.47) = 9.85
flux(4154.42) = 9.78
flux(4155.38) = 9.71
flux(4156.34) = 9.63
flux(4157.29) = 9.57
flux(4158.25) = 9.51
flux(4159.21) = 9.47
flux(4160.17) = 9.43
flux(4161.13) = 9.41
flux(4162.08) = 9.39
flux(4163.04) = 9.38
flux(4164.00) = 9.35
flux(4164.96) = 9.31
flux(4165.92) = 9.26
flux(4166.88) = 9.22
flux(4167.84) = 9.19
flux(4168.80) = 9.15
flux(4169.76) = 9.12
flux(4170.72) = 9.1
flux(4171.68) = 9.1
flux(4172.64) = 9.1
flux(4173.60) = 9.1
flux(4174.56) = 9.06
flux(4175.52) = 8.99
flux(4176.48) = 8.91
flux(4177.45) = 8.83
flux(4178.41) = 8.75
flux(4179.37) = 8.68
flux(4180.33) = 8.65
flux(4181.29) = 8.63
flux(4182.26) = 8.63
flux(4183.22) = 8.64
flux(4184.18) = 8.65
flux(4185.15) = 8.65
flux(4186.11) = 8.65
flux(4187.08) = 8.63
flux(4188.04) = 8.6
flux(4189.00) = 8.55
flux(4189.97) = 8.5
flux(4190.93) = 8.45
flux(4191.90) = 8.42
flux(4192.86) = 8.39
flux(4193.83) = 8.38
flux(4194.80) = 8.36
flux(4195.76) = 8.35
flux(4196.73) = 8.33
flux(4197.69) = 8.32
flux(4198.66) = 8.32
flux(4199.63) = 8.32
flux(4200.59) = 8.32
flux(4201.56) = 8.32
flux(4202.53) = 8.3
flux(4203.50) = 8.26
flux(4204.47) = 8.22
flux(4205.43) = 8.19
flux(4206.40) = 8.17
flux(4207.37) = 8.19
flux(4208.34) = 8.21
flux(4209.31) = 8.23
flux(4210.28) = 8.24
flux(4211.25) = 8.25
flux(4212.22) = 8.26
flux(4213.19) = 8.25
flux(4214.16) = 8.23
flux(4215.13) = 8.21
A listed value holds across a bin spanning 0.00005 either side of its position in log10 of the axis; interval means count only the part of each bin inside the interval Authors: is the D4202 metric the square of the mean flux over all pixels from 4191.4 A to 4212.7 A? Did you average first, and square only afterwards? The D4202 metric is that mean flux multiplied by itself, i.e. 69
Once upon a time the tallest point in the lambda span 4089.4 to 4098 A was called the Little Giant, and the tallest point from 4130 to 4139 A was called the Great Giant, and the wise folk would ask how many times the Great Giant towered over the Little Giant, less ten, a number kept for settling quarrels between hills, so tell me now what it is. -9.11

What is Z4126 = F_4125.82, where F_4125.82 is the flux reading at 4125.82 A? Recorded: 11.5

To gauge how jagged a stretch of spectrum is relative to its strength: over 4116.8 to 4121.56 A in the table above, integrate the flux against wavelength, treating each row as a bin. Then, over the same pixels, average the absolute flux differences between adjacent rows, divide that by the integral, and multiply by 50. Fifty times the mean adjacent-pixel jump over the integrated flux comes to 0.044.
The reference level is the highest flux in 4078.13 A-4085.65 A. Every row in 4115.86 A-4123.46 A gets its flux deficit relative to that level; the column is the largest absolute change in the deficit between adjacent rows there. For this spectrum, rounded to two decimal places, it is 0.10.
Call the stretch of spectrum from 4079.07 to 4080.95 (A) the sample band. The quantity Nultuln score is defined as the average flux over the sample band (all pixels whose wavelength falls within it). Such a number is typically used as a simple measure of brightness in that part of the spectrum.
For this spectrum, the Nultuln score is 11.8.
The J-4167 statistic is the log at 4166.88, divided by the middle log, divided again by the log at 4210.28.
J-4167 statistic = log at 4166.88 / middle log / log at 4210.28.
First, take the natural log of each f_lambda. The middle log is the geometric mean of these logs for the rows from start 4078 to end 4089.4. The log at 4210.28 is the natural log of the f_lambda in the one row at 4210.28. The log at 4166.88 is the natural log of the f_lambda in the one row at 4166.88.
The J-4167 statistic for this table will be 0.43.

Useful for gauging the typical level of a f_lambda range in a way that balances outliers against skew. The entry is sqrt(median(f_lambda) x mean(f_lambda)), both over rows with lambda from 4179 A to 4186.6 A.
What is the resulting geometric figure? 8.6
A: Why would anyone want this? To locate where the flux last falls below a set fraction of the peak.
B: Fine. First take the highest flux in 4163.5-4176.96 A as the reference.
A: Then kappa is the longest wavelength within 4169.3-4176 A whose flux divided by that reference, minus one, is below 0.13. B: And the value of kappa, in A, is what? 4175.52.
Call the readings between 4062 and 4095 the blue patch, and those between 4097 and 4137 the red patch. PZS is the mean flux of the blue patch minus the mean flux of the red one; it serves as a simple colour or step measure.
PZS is -0.3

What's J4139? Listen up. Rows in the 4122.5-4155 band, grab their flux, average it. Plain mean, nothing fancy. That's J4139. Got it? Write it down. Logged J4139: 10.6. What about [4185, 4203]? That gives 8.4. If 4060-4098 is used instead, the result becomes 11.5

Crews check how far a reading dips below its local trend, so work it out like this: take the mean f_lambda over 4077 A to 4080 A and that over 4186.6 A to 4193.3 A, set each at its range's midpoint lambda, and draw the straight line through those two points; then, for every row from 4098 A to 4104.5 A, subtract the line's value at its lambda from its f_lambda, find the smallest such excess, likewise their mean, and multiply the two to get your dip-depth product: 1.4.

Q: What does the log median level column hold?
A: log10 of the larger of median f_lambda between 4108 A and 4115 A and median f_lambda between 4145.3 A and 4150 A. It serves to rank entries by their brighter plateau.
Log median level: 1.09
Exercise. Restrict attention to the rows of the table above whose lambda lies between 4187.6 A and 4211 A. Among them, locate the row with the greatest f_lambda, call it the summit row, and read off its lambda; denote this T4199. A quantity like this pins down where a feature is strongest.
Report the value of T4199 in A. 4188.04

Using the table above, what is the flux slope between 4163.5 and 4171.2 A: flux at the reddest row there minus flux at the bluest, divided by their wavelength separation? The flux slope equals -0.037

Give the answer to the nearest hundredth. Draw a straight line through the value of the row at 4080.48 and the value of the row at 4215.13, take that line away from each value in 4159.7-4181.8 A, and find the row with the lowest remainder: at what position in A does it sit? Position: 4180.33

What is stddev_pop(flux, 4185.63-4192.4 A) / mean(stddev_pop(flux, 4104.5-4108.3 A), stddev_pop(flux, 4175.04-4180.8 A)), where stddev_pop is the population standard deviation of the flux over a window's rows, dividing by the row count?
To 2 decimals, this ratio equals 0.97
